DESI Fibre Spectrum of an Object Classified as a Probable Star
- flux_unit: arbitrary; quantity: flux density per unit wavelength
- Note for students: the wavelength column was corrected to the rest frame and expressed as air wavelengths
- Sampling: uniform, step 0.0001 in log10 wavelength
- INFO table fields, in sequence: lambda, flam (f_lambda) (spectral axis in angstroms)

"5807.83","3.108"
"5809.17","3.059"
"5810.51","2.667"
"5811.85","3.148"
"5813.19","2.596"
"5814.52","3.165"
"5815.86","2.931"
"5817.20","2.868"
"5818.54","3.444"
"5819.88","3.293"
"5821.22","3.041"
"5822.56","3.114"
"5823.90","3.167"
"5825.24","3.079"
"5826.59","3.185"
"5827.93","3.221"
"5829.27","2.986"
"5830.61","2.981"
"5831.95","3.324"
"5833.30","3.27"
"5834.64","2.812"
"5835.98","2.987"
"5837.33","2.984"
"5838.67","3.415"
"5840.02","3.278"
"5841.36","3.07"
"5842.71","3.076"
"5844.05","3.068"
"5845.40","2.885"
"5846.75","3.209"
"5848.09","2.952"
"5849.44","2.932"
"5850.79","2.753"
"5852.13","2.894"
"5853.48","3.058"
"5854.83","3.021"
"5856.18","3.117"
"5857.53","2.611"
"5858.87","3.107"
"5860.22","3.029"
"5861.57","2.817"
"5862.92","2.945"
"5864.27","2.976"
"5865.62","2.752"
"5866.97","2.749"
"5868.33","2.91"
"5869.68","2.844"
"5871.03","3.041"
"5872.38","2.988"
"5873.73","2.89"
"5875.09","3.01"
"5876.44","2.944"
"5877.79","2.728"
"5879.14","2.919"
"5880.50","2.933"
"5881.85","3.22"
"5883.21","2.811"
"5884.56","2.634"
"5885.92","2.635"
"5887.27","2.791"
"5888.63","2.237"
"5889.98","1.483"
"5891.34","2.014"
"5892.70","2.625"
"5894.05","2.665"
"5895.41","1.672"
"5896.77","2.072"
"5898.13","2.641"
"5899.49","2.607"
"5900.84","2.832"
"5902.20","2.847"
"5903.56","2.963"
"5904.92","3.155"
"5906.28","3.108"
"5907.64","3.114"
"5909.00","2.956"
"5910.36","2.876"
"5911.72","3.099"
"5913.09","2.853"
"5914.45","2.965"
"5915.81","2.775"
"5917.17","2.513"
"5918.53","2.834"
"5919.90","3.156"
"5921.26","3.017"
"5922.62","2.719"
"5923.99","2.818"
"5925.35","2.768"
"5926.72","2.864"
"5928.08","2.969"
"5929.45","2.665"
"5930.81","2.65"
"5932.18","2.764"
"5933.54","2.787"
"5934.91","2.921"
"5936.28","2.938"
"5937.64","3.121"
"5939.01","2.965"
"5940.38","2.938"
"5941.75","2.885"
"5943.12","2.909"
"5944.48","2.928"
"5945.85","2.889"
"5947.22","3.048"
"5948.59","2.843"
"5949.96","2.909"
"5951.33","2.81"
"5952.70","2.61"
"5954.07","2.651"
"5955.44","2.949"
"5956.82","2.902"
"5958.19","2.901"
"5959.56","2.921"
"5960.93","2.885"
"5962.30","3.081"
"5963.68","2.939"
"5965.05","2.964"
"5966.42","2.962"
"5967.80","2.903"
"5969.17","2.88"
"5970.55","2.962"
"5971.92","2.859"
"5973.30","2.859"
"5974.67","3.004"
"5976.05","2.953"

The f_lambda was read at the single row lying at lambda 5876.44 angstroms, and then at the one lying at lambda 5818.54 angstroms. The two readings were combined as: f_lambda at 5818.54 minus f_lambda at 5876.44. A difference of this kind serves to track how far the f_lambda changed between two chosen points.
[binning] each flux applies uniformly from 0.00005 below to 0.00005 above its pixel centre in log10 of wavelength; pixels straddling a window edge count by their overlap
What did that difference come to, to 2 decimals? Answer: 0.50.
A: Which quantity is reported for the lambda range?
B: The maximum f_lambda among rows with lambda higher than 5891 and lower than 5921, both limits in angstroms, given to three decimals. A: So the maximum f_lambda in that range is 3.156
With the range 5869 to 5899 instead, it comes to 3.220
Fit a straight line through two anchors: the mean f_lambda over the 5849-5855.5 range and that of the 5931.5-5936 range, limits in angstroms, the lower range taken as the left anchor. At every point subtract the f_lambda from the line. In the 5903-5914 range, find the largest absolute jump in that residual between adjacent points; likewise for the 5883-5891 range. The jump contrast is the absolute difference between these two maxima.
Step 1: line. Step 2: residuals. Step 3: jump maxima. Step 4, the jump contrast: 0.51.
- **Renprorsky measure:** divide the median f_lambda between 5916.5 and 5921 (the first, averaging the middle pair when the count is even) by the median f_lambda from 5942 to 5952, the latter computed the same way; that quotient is 0.97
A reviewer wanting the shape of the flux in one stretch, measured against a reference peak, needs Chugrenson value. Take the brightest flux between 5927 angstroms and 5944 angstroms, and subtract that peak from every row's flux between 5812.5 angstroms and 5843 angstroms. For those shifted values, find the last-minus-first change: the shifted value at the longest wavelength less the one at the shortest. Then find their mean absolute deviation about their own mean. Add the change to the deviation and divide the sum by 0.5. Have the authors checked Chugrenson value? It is 1.3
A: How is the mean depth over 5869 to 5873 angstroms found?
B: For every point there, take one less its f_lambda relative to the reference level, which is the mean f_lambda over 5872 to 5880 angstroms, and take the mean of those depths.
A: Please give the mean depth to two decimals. -0.02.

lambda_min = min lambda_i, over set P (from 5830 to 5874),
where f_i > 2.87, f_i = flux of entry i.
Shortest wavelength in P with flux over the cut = 5830.61 angstroms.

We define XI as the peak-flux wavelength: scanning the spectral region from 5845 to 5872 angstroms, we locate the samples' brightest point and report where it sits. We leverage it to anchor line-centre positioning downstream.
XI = 5846.75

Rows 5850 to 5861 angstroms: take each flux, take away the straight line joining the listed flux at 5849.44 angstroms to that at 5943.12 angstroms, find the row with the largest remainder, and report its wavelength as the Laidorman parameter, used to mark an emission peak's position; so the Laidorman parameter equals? 5856.18 angstroms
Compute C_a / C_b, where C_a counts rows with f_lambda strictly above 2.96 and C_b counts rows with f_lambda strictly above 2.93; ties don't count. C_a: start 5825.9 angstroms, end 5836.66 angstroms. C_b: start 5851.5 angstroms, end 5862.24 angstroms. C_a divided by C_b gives 1.4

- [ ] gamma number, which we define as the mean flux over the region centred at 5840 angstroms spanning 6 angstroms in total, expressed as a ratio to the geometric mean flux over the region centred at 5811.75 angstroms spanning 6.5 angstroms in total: 1.09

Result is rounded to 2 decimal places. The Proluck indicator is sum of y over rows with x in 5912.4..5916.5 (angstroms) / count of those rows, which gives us 2.86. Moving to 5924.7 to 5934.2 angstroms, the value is 2.78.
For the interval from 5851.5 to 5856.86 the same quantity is 3.02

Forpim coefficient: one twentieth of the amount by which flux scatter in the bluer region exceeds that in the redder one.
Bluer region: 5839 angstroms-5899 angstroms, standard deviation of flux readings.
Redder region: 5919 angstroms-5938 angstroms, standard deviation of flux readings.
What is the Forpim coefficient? 0.011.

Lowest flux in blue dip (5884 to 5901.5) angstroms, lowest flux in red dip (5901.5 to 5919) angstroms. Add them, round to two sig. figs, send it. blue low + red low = 4.0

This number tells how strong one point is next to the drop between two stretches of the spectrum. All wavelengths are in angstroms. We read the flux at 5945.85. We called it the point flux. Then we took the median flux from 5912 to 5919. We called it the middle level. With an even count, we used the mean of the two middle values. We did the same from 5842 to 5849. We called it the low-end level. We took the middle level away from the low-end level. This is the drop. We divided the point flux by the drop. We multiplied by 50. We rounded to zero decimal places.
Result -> 617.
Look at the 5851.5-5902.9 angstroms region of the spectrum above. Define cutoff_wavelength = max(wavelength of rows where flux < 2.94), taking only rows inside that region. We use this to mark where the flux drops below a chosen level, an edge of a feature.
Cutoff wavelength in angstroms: 5902.20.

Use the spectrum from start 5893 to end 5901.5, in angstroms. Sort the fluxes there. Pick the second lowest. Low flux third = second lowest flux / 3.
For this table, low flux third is 0.69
